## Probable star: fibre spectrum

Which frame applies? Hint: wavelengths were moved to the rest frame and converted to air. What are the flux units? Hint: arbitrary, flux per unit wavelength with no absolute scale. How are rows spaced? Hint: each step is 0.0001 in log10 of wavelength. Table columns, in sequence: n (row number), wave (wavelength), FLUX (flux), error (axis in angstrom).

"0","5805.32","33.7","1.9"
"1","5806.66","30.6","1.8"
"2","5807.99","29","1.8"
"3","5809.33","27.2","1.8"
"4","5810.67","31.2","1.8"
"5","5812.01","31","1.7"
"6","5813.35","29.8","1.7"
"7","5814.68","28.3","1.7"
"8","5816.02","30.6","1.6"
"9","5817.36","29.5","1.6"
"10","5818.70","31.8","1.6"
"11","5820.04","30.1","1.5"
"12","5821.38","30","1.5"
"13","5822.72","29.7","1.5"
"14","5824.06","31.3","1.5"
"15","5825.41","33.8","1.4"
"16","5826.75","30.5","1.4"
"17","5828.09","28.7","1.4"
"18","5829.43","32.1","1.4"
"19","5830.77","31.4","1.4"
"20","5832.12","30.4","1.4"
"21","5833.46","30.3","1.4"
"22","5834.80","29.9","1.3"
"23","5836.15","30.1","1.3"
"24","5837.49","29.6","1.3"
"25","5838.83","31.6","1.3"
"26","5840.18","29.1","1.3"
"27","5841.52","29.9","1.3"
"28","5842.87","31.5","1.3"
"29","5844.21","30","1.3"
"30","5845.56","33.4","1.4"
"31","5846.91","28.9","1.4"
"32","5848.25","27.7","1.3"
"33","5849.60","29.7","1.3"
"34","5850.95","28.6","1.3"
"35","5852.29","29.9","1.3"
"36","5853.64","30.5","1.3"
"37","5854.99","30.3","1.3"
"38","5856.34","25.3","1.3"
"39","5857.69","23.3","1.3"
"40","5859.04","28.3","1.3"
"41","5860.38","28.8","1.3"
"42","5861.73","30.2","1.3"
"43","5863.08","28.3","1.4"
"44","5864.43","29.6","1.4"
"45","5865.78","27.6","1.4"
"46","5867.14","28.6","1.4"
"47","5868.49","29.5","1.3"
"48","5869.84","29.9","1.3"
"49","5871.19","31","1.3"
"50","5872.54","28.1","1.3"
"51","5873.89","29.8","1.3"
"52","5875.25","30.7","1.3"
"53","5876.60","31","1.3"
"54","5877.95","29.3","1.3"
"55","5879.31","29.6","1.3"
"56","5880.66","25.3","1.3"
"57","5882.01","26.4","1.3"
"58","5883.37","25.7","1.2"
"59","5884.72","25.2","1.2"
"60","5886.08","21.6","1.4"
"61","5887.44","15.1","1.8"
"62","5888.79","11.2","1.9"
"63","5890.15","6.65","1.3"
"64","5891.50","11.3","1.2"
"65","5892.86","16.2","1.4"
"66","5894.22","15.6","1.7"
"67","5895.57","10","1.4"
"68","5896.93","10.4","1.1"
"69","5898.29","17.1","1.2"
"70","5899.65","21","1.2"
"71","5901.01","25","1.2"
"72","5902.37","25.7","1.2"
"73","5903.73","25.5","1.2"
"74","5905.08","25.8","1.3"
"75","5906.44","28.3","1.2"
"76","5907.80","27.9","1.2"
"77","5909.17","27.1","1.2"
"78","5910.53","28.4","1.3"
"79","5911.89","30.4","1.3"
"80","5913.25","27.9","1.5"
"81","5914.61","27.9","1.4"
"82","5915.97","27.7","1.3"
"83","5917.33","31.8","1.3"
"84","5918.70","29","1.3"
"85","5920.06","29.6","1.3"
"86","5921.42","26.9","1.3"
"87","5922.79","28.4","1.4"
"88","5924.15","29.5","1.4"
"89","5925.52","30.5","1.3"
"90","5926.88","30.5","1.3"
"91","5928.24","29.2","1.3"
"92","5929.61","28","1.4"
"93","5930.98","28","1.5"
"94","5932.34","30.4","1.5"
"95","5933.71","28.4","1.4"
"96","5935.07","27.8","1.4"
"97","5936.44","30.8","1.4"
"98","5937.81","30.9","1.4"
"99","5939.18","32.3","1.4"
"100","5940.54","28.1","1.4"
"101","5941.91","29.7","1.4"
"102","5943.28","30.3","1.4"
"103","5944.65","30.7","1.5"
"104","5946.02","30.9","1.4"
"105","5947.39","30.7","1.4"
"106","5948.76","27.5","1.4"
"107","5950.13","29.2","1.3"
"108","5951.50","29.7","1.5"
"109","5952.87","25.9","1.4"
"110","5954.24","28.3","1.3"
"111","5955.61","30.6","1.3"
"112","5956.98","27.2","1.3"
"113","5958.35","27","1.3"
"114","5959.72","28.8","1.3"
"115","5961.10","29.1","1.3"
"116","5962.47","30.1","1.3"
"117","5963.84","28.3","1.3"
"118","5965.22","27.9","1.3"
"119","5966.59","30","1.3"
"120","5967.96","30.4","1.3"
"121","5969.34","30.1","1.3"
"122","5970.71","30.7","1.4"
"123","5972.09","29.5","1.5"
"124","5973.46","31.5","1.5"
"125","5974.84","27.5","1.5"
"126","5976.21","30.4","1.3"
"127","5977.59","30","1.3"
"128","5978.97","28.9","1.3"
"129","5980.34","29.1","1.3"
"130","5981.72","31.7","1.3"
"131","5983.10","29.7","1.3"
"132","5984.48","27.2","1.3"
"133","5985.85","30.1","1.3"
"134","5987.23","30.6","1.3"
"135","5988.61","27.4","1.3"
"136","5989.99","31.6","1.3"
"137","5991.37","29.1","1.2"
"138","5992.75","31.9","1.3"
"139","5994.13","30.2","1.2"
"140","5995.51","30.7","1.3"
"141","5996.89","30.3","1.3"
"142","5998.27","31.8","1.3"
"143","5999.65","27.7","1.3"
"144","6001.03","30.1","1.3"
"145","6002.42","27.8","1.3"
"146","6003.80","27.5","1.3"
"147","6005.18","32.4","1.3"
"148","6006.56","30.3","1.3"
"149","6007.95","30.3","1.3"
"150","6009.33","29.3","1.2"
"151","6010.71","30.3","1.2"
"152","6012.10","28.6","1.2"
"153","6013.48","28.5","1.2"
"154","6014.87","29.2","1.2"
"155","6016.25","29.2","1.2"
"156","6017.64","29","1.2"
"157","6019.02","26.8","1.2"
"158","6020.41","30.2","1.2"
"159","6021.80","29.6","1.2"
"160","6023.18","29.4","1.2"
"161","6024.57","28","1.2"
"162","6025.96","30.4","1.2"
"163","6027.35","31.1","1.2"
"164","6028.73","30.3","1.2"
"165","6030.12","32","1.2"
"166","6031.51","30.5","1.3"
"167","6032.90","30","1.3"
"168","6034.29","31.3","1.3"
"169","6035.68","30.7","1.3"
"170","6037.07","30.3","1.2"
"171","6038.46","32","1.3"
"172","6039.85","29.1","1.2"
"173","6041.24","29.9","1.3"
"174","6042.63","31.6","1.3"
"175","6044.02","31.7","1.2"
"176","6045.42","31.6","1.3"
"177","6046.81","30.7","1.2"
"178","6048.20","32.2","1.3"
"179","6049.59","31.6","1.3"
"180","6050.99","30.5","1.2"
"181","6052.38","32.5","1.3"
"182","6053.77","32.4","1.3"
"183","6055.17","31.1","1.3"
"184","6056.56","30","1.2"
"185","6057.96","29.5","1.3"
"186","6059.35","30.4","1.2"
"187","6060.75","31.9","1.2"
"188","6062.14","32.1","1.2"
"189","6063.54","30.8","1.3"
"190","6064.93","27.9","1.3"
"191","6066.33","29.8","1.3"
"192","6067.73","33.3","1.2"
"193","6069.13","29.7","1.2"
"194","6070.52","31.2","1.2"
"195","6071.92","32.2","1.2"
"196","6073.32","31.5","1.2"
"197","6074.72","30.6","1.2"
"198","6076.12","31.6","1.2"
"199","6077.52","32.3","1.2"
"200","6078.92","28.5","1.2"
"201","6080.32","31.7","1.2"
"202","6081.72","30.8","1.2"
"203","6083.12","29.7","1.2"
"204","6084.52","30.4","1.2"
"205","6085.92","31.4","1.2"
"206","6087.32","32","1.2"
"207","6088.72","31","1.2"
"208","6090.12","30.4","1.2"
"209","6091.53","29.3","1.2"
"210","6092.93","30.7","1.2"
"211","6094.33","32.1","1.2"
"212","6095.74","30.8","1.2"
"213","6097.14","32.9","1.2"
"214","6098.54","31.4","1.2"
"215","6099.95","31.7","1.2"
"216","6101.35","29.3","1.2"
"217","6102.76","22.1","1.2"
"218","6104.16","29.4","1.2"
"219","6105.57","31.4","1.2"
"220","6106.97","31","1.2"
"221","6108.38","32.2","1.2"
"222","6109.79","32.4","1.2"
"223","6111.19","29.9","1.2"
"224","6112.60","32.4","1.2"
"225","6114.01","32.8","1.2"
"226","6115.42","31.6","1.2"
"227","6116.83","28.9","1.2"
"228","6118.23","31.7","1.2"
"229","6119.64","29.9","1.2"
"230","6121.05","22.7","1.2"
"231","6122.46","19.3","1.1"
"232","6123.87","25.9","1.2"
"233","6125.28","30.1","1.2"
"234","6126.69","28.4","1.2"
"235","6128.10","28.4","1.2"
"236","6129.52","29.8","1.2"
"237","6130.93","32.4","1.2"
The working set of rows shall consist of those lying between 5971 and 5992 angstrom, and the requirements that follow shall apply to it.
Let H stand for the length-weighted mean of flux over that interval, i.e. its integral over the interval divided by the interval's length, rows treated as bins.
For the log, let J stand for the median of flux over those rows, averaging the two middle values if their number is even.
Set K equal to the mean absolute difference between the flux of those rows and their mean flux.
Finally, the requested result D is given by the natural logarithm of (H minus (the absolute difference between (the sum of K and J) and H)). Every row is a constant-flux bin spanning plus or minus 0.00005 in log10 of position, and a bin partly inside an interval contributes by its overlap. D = 3.35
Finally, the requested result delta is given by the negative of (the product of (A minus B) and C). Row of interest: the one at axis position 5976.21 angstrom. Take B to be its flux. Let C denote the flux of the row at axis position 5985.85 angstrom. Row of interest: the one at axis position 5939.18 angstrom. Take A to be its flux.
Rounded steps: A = 32.3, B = 30.4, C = 30.1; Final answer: -57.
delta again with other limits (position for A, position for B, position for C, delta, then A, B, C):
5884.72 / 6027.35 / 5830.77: 185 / 25.2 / 31.1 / 31.4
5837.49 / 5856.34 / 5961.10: -125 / 29.6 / 25.3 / 29.1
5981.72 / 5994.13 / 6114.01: -49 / 31.7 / 30.2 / 32.8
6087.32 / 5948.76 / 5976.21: -137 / 32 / 27.5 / 30.4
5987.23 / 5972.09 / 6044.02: -35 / 30.6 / 29.5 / 31.7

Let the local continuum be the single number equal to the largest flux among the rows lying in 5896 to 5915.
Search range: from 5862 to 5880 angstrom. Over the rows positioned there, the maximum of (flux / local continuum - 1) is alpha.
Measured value 0.02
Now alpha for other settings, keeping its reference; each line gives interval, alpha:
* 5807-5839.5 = 0.11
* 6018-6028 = 0.02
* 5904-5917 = 0.00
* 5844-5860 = 0.10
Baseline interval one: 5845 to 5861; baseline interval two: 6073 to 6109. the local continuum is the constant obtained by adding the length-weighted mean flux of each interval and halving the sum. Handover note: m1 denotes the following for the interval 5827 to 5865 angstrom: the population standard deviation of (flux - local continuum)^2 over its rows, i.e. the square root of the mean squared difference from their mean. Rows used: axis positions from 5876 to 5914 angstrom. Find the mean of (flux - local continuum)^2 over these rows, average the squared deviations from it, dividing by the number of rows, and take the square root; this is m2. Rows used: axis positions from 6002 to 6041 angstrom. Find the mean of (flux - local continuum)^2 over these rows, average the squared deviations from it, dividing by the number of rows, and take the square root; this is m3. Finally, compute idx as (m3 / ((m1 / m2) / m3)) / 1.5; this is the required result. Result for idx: 65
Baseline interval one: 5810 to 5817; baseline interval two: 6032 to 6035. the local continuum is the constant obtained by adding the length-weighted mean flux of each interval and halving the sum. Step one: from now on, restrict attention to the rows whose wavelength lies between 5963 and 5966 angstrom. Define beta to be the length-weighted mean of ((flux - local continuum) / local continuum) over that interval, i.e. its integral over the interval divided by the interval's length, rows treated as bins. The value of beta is -0.07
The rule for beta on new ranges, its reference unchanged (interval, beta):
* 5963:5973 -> -0.03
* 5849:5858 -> -0.06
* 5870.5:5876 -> -0.02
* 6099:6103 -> -0.06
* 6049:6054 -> 0.04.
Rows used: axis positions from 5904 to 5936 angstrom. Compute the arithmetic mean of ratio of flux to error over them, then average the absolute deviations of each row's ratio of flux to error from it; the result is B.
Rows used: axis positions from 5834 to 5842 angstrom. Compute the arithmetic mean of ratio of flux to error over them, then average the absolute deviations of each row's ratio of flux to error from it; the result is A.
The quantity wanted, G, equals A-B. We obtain -1.1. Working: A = 0.42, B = 1.5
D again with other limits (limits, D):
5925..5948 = 3.34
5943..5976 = 3.32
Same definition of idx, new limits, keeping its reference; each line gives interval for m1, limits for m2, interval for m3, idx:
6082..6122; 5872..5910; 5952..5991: 73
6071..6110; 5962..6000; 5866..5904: 2851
